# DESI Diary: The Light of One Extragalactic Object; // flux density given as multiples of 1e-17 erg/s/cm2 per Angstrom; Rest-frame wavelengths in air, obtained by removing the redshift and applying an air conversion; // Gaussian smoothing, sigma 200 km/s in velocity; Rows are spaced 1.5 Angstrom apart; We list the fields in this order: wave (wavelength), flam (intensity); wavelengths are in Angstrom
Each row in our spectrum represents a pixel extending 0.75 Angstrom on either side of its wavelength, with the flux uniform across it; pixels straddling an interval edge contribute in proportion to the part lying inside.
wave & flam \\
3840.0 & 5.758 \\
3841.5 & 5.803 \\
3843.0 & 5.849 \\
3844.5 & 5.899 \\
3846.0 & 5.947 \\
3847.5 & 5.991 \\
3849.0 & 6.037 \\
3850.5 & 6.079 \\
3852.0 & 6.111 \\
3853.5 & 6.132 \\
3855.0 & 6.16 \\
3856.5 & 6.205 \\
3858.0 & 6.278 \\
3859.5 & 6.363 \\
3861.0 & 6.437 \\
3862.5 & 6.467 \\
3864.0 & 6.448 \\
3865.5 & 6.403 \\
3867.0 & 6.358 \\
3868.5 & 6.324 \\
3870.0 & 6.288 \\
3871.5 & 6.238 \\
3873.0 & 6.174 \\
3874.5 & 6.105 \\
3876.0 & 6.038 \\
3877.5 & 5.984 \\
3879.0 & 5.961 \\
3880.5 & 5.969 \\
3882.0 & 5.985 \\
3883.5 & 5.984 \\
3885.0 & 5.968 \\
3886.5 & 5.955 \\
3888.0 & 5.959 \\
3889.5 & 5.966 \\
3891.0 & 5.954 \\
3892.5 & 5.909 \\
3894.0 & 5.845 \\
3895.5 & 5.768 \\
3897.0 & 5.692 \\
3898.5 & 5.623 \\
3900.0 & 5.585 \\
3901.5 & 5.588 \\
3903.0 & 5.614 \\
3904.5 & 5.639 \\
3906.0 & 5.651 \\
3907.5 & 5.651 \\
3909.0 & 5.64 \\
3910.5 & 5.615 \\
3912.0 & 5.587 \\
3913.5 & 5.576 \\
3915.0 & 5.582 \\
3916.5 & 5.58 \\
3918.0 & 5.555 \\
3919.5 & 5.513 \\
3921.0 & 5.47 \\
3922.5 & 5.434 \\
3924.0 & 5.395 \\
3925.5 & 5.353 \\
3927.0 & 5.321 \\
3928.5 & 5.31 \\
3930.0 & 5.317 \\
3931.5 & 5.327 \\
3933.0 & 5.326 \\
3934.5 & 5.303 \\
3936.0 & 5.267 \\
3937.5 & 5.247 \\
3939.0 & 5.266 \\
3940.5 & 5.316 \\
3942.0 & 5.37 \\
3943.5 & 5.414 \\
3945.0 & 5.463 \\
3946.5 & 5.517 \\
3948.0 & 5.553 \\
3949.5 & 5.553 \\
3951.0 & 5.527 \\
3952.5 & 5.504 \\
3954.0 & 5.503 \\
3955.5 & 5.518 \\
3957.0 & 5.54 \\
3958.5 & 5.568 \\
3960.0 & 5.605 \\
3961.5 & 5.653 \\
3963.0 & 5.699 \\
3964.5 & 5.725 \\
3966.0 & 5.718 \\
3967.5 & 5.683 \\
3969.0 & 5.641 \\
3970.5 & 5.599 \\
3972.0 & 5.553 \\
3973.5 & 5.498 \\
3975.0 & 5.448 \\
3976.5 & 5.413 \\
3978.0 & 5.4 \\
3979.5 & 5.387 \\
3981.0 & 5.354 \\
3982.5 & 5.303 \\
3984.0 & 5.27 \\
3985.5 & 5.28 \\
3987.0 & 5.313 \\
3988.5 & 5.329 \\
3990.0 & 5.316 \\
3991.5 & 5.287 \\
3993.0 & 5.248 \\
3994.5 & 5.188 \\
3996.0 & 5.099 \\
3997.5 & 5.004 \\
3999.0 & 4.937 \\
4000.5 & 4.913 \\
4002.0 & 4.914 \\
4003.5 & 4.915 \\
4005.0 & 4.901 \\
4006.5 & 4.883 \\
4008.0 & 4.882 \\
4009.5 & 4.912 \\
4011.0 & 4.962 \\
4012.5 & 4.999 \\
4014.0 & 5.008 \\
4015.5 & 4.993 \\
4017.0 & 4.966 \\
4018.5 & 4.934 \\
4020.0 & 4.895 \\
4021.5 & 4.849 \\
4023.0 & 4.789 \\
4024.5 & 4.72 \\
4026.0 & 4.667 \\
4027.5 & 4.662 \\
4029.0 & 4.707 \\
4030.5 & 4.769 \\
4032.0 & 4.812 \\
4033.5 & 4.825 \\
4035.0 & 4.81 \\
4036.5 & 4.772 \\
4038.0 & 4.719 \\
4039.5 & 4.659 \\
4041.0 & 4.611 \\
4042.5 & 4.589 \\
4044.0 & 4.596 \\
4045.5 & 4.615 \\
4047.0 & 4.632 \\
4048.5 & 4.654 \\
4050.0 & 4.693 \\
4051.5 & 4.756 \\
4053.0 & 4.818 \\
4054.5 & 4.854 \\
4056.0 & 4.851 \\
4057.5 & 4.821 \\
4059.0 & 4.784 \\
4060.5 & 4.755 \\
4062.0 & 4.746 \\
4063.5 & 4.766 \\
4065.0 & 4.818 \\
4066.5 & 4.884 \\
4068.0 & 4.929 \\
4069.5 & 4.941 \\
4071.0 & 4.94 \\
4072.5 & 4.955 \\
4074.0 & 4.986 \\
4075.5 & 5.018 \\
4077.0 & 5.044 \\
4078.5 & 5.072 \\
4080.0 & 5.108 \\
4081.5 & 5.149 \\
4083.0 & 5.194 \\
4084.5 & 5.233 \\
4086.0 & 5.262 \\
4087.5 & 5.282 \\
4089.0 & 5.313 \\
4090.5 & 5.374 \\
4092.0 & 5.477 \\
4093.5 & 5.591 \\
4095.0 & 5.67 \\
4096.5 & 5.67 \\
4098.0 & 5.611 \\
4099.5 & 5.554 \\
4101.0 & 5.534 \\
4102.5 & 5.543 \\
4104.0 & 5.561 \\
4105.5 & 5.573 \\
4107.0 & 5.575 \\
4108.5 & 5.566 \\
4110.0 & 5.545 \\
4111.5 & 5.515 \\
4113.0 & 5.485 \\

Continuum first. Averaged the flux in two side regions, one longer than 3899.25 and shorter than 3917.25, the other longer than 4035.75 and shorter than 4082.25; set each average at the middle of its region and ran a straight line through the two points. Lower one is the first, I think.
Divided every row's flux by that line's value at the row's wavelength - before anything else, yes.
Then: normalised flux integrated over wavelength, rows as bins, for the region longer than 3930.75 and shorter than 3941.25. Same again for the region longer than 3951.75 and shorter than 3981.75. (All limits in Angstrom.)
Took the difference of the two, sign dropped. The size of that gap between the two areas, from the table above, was 21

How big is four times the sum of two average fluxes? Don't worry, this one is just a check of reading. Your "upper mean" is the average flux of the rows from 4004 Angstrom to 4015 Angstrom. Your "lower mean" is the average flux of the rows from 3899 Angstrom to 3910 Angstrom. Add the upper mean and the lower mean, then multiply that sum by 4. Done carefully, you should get 42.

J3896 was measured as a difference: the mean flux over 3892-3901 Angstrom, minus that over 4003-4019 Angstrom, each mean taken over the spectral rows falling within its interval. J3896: 0.8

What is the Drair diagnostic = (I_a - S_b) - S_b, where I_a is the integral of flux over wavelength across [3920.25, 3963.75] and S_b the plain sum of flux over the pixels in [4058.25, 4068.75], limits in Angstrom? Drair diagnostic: 169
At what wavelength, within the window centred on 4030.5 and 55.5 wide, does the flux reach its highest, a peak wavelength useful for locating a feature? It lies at 4014.0 Angstrom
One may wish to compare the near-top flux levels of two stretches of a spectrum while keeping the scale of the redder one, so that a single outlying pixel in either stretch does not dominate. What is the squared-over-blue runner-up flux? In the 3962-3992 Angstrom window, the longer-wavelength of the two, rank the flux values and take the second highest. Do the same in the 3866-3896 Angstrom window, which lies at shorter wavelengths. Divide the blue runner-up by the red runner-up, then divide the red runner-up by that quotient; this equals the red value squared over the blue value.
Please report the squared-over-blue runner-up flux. 5.17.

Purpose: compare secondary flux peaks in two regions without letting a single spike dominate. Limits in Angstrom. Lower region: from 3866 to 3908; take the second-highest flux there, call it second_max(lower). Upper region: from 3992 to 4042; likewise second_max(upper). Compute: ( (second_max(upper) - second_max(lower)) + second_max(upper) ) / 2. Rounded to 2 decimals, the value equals 2.03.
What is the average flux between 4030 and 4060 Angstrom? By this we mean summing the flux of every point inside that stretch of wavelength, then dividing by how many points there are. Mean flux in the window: 4.7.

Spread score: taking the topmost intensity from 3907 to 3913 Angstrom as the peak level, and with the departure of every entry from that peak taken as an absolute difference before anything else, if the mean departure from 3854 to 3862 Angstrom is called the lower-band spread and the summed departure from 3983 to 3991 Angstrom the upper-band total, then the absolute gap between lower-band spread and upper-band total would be 1.1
